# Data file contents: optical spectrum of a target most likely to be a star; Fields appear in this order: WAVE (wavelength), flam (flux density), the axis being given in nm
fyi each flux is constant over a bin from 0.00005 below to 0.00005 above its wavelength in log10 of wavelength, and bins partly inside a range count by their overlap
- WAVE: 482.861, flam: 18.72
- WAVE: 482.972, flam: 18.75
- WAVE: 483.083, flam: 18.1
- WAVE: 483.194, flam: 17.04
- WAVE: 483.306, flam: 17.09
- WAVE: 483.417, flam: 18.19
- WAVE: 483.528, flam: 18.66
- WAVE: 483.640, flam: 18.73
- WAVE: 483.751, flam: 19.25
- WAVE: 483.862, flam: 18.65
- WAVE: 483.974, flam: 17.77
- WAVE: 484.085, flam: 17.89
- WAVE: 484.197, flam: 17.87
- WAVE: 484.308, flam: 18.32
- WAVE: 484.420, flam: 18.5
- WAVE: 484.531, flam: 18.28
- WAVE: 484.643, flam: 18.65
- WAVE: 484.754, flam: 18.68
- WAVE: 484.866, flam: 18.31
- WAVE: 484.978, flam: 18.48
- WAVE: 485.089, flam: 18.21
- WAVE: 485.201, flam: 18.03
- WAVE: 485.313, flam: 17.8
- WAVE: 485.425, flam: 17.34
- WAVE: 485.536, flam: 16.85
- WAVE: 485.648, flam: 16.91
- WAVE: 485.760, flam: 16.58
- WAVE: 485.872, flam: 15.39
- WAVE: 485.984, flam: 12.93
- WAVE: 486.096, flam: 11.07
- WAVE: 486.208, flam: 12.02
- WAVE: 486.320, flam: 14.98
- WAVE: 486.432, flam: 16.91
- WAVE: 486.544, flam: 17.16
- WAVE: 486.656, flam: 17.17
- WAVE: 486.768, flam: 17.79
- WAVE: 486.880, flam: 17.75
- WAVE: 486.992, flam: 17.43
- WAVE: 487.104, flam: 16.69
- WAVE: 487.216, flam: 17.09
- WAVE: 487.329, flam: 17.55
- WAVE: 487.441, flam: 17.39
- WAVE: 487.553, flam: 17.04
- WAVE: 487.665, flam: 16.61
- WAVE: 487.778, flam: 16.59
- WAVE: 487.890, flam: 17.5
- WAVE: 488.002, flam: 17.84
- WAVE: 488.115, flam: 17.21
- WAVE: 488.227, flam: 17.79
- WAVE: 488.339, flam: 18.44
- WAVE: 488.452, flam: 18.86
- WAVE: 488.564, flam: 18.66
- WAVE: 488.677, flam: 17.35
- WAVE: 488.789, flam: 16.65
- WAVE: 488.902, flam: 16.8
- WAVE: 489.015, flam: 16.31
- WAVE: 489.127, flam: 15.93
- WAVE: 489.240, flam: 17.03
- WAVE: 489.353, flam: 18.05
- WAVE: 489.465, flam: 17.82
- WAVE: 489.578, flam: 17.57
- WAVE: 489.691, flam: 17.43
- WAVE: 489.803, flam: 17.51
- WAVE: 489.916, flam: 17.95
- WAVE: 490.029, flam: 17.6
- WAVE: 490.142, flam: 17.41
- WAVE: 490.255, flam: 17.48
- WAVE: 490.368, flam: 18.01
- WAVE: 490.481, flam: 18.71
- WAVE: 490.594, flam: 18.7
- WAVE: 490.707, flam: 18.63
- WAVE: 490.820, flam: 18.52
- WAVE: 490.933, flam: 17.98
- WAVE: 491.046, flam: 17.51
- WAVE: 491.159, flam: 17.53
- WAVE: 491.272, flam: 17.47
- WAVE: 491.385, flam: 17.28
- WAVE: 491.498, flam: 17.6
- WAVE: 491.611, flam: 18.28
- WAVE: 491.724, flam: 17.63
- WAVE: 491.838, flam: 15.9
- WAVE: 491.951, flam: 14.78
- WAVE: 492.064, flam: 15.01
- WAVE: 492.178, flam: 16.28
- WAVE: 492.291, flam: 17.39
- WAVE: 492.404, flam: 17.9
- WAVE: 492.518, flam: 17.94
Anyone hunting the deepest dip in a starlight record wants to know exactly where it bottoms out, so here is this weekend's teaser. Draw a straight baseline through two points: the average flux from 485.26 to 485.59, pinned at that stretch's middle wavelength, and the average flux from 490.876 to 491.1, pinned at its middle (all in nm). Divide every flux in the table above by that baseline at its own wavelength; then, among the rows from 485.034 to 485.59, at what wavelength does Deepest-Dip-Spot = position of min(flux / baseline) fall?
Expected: 485.536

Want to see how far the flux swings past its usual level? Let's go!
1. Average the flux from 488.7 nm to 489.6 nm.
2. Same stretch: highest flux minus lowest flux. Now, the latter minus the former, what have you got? -14.9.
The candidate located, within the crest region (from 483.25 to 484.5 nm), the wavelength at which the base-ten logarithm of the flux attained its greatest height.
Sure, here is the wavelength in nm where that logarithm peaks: 483.751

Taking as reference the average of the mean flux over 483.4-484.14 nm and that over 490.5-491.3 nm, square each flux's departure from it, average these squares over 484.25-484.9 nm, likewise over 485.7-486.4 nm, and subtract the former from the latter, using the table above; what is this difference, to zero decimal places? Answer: 23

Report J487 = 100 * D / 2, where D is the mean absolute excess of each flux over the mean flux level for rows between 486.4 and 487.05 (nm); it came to 14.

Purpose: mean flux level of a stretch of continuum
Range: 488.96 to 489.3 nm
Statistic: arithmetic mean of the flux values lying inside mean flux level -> 16.4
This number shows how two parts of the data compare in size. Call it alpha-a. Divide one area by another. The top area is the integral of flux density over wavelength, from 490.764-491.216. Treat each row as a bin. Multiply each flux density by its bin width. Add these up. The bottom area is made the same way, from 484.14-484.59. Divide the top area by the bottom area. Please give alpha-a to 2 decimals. 0.99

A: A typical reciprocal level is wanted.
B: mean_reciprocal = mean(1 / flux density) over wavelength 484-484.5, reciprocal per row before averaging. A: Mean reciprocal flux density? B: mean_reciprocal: 0.055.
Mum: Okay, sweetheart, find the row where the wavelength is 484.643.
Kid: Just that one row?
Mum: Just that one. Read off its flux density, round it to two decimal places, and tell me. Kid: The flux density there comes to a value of 18.65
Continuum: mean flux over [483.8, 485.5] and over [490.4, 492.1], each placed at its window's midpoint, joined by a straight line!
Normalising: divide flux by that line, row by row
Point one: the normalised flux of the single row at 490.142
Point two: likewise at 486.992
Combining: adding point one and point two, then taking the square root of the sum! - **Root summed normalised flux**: 1.40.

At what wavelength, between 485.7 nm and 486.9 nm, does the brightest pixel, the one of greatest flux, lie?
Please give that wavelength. 486.768 nm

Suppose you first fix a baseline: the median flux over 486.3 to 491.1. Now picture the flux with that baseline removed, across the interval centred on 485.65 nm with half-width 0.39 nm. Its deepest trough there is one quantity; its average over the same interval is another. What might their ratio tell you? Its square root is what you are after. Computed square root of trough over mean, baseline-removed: 1.9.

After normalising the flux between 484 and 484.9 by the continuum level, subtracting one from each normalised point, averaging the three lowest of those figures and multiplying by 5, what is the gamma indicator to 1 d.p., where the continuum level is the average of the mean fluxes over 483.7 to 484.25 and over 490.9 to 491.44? 0.0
